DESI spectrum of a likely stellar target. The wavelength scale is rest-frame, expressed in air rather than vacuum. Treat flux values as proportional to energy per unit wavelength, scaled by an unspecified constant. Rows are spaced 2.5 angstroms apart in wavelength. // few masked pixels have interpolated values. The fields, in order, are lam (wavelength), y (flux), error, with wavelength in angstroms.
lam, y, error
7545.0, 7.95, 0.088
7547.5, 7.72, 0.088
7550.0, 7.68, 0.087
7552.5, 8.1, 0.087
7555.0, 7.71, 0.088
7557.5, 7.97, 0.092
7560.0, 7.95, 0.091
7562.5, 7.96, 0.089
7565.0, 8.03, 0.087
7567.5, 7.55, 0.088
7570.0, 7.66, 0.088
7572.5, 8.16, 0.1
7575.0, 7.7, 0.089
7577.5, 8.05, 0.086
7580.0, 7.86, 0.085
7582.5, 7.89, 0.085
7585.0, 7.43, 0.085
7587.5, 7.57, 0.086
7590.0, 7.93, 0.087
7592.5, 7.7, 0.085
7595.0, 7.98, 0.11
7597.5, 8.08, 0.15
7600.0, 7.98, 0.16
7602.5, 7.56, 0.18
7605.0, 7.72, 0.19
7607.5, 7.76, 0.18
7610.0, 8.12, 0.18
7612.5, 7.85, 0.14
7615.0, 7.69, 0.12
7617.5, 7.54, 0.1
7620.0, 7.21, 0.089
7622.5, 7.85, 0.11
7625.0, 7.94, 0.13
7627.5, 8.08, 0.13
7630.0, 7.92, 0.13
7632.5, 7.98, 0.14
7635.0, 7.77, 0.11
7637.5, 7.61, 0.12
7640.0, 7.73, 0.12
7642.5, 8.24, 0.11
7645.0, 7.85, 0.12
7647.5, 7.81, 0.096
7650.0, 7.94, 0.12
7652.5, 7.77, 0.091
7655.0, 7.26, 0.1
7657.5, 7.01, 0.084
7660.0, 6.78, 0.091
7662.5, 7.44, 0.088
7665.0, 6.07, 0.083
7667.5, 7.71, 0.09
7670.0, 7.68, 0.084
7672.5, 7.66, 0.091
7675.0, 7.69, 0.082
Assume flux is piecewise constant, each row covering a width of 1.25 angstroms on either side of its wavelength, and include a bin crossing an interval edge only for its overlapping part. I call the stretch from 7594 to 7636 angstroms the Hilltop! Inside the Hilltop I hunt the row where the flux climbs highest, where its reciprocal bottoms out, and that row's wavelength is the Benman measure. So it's 7610.0 angstroms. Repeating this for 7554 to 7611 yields 7572.5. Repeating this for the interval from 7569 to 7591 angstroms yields 7572.5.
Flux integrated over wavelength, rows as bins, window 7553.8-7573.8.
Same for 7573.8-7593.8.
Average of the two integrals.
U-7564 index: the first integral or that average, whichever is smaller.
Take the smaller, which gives 156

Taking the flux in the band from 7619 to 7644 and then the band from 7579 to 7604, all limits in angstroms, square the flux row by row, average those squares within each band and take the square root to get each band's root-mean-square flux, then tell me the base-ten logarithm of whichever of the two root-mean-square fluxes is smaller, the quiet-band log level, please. 0.892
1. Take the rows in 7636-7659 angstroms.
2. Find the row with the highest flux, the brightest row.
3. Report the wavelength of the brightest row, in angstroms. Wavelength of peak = 7642.5 angstroms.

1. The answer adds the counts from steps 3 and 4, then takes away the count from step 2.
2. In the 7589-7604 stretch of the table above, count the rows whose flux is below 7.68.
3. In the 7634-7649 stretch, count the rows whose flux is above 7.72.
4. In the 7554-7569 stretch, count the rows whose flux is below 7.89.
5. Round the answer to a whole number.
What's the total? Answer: 6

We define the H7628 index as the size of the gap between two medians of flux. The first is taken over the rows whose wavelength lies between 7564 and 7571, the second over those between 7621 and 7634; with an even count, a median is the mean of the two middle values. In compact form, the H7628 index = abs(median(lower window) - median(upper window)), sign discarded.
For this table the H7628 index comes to 0.28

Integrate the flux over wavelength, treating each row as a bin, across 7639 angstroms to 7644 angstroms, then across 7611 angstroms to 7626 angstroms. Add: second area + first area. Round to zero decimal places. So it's 155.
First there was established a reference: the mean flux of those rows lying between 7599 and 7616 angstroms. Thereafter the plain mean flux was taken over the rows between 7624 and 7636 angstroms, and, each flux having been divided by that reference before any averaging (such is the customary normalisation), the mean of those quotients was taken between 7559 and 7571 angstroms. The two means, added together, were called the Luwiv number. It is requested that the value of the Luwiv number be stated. 8.94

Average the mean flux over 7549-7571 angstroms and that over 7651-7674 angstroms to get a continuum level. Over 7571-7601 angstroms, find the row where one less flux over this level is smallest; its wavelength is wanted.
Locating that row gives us 7572.5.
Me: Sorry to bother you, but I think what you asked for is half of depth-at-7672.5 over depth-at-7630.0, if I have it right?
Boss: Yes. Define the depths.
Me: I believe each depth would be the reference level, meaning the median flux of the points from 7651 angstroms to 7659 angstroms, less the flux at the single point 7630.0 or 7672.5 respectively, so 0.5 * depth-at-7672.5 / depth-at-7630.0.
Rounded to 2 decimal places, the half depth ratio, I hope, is 0.30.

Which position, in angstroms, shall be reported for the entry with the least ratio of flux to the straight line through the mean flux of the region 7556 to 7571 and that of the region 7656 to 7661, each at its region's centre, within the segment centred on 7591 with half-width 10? 7585.0 angstroms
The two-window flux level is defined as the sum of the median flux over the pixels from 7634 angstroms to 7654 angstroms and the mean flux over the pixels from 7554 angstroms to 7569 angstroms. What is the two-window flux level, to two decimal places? 15.65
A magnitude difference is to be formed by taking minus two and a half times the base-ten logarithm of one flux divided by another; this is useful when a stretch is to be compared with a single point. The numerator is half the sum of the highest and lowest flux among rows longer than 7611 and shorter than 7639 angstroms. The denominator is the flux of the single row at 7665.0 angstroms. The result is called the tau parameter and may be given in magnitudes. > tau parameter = -0.25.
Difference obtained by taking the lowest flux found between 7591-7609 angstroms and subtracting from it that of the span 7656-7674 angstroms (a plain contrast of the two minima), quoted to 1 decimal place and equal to 1.5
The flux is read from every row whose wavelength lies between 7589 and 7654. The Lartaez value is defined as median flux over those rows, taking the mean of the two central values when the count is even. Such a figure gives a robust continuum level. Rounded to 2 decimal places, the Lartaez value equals 7.85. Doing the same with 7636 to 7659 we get 7.77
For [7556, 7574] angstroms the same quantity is 7.96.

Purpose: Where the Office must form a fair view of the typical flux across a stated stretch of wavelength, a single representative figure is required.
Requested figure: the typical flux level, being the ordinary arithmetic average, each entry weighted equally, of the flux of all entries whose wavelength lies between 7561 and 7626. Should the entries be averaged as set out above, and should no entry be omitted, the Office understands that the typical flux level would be 7.80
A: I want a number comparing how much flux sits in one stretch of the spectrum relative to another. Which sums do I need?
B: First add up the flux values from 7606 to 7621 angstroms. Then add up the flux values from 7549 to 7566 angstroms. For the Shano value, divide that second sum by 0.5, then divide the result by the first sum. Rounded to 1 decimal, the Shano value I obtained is 2.4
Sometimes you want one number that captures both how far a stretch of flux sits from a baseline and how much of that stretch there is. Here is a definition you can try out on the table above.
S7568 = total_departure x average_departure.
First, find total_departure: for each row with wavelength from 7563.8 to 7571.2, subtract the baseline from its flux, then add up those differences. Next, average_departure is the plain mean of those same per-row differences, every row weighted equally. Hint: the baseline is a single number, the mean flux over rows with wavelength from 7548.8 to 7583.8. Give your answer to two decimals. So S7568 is 0.05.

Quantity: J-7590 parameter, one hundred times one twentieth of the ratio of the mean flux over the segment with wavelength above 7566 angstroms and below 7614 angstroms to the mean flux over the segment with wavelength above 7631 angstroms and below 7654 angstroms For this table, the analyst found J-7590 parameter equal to 4.98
